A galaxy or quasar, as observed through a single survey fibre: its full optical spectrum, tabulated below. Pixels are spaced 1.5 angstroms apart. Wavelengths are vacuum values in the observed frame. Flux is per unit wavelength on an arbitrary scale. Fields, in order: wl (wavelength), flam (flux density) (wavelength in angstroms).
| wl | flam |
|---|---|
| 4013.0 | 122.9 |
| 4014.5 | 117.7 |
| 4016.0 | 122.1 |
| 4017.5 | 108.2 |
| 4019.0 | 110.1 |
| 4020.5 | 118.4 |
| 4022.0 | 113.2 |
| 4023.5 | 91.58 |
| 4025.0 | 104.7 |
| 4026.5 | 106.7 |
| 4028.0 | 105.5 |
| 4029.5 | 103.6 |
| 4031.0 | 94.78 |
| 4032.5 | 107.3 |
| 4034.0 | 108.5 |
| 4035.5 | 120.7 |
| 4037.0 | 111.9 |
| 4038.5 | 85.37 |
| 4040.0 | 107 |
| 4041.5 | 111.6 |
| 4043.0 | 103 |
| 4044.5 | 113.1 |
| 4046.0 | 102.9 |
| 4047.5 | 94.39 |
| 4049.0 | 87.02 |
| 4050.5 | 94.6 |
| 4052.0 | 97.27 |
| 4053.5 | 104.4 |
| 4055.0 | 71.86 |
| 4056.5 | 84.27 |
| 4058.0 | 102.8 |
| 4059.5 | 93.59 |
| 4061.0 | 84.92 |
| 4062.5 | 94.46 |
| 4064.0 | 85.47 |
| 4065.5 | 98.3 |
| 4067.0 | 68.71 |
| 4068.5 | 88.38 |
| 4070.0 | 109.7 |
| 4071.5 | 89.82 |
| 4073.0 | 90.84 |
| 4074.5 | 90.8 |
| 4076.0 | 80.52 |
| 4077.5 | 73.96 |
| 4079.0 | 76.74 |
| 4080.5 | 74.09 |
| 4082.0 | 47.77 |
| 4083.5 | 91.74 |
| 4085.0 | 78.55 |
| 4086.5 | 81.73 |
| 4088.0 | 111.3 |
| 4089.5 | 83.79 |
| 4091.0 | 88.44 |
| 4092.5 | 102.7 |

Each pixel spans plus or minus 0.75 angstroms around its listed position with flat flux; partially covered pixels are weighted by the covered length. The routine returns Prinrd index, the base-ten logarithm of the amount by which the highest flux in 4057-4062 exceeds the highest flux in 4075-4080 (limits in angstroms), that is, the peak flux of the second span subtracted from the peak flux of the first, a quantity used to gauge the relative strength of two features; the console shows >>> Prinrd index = 1.3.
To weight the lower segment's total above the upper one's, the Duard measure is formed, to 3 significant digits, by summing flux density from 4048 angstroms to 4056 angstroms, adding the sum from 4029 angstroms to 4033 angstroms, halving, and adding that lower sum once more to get 686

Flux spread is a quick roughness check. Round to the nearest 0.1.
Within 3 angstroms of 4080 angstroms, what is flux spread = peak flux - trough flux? 29.0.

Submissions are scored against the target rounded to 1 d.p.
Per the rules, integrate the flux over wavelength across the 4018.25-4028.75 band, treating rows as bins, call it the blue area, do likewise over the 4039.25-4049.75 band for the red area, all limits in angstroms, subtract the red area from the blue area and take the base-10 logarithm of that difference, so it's 1.7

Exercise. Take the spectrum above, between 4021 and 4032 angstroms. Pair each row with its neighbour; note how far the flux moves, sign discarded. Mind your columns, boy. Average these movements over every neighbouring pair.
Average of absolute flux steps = 8.1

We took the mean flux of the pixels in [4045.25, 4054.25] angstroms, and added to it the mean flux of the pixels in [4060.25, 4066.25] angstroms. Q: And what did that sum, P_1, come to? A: 188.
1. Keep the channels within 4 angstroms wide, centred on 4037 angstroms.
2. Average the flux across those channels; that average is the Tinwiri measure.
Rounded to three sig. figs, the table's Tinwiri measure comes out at 106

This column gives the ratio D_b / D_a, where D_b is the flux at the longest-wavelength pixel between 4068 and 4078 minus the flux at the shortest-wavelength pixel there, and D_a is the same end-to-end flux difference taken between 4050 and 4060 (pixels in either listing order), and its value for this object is 14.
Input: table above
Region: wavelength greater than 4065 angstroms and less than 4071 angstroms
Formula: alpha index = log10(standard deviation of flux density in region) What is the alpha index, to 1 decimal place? 1.2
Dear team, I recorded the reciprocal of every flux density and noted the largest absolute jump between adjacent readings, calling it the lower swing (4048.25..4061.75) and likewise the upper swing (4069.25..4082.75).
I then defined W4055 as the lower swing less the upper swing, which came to -0.0031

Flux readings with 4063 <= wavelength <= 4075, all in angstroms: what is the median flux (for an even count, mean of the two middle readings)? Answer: 90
